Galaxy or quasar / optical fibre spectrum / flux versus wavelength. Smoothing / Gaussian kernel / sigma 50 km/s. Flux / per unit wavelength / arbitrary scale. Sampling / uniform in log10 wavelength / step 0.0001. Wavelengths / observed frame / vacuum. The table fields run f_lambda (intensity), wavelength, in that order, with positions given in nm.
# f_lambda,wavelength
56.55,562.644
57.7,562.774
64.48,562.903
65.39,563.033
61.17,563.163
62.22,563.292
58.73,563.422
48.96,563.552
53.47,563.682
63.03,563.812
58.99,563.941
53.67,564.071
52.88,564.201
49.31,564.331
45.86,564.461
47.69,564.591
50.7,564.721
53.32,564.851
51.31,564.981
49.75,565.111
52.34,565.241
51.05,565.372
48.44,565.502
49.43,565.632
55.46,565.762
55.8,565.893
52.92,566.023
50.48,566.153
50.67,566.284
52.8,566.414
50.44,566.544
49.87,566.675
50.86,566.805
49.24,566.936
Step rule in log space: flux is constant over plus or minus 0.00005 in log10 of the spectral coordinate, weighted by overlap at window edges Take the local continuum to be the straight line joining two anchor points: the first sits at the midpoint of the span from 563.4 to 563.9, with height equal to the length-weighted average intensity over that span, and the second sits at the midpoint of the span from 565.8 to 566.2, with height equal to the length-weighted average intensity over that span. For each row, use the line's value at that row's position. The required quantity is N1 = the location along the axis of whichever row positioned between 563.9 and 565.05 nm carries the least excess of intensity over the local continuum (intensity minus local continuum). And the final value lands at 564.461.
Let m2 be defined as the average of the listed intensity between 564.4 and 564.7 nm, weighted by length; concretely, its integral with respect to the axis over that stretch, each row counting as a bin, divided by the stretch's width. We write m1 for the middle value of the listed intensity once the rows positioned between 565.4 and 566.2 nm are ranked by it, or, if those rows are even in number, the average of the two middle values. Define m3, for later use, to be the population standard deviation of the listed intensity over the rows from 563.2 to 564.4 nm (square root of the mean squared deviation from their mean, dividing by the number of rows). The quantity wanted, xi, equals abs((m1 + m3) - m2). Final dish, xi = 9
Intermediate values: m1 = 51.7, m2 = 47.4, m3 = 4.94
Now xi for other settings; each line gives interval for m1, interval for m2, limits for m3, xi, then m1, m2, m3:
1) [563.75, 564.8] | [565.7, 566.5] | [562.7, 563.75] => 4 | 51.8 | 53.0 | 5.23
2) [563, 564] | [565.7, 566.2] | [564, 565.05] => 9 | 60.1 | 53.8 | 2.63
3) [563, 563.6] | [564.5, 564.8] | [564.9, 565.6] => 13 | 61.2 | 49.1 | 1.35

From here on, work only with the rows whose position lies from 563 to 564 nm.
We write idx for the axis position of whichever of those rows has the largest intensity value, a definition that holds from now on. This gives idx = 563.033 nm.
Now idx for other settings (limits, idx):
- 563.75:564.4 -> 563.812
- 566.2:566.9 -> 566.414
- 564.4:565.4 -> 564.851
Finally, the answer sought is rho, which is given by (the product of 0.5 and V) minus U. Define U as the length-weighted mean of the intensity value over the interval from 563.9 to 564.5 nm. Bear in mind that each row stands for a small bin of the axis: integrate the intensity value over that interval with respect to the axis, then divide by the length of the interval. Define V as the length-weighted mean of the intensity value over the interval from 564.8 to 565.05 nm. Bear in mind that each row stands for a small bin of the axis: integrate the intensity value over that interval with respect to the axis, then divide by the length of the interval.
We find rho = -26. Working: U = 52.1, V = 52.3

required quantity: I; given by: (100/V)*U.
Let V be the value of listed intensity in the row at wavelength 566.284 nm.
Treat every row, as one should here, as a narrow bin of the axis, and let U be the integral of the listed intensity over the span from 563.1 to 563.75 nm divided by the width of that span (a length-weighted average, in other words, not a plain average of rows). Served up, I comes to 112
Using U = 56.9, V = 50.67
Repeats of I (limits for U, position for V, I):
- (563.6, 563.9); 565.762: 104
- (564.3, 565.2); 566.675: 100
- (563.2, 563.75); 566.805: 110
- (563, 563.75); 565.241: 111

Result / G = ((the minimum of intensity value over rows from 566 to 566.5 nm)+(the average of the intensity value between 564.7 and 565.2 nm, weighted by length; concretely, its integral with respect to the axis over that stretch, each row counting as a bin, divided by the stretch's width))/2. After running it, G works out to 50.9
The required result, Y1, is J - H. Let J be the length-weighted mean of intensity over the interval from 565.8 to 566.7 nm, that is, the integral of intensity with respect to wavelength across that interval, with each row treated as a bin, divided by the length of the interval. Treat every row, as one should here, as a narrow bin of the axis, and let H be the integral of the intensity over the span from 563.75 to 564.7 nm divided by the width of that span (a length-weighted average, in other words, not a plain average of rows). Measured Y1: -0.9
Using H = 52.9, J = 52.0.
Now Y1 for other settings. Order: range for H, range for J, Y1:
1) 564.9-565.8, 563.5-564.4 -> 3.3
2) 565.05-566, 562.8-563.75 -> 7.3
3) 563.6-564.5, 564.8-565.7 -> -3.2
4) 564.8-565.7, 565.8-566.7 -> 1.2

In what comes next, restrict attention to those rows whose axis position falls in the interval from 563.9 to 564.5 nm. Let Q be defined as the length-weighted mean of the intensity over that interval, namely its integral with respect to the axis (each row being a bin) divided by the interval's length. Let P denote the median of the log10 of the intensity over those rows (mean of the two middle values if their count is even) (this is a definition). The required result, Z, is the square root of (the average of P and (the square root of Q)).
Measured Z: 2.11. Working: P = 1.72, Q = 52.1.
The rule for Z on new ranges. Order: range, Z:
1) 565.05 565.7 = 2.10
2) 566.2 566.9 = 2.10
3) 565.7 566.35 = 2.12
